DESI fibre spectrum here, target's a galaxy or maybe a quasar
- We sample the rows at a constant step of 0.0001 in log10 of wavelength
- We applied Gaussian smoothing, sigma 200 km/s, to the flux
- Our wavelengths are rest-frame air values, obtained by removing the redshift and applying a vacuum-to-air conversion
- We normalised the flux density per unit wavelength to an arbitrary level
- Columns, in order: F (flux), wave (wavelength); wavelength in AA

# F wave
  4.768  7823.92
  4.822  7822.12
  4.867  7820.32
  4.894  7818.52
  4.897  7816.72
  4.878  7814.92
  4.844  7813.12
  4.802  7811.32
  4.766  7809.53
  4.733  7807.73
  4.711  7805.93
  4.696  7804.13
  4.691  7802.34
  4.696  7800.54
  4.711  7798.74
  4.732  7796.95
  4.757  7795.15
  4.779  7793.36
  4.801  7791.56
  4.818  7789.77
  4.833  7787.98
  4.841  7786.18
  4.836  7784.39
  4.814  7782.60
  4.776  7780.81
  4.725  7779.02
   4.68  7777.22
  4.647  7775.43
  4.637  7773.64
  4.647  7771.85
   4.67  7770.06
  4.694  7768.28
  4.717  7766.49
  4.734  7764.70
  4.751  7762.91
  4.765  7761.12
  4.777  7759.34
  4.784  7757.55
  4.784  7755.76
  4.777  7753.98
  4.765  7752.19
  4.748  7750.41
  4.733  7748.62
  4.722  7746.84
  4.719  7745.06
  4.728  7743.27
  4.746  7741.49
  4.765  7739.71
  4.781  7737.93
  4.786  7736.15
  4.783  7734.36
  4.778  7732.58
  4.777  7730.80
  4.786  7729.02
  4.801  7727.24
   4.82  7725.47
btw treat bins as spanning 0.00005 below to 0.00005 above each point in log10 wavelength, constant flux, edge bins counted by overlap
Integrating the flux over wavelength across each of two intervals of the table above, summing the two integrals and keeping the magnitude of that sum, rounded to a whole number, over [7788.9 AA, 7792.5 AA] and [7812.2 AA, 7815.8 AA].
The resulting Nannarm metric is 35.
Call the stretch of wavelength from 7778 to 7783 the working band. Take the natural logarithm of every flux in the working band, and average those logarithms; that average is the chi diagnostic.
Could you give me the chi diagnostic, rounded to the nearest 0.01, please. 1.56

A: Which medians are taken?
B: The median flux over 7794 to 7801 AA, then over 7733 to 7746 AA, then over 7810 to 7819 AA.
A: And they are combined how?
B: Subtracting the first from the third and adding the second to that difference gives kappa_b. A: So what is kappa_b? 4.92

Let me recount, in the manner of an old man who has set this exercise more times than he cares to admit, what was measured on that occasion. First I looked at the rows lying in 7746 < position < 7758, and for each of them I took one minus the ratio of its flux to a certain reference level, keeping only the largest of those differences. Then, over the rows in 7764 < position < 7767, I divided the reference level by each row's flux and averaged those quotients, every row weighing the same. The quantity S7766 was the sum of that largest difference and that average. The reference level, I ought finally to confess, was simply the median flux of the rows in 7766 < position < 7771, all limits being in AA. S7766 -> 0.987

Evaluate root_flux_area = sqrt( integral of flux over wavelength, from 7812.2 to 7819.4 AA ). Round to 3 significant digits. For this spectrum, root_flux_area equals 5.93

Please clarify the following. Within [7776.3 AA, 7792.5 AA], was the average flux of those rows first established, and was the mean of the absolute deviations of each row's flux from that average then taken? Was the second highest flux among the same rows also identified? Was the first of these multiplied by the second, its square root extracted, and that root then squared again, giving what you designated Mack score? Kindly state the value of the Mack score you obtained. 0.21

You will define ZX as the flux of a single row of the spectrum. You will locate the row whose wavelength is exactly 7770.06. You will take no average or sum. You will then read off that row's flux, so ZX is 4.67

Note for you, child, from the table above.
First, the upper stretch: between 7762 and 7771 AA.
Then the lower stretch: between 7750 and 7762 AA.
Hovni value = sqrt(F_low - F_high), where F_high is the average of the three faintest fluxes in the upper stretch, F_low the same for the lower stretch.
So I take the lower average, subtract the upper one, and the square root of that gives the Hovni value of 0.256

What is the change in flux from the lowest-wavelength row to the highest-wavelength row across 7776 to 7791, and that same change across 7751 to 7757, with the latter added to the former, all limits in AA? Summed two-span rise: 0.16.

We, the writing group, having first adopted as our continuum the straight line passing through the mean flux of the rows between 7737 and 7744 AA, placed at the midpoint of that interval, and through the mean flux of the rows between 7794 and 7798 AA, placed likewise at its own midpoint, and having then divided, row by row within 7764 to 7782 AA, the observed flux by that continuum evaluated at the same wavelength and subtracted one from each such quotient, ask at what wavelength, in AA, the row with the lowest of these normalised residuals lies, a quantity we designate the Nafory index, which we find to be 7773.64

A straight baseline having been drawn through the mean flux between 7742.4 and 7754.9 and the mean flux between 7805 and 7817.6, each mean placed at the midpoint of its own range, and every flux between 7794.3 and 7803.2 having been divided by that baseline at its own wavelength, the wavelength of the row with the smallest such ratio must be 7802.34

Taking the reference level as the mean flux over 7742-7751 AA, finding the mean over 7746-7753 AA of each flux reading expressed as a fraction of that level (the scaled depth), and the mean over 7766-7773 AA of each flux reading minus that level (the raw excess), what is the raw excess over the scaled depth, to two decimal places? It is -0.05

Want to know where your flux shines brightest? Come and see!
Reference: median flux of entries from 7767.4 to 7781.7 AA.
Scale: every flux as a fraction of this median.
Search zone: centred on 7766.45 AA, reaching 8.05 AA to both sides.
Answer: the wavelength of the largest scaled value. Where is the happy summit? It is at 7759.34 AA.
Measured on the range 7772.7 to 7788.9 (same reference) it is 7786.18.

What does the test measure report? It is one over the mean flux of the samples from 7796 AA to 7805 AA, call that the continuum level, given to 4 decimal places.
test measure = 0.2125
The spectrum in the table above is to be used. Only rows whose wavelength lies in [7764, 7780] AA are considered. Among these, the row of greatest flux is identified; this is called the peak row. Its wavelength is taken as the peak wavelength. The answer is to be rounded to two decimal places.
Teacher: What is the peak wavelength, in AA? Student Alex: 7764.70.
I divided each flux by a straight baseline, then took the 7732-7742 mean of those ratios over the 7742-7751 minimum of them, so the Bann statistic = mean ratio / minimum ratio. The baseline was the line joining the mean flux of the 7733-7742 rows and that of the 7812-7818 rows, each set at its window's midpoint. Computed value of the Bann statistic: 1.01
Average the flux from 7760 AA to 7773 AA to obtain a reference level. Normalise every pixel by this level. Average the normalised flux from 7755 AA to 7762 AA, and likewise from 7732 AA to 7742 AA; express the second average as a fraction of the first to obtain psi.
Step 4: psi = 1.00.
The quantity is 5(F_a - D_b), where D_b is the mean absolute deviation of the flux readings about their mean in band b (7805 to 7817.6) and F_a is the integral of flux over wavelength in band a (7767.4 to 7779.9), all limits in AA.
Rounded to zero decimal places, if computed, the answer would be 292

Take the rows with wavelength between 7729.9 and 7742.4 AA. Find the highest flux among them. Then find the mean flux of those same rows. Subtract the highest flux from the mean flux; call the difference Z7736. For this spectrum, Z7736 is -0.012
